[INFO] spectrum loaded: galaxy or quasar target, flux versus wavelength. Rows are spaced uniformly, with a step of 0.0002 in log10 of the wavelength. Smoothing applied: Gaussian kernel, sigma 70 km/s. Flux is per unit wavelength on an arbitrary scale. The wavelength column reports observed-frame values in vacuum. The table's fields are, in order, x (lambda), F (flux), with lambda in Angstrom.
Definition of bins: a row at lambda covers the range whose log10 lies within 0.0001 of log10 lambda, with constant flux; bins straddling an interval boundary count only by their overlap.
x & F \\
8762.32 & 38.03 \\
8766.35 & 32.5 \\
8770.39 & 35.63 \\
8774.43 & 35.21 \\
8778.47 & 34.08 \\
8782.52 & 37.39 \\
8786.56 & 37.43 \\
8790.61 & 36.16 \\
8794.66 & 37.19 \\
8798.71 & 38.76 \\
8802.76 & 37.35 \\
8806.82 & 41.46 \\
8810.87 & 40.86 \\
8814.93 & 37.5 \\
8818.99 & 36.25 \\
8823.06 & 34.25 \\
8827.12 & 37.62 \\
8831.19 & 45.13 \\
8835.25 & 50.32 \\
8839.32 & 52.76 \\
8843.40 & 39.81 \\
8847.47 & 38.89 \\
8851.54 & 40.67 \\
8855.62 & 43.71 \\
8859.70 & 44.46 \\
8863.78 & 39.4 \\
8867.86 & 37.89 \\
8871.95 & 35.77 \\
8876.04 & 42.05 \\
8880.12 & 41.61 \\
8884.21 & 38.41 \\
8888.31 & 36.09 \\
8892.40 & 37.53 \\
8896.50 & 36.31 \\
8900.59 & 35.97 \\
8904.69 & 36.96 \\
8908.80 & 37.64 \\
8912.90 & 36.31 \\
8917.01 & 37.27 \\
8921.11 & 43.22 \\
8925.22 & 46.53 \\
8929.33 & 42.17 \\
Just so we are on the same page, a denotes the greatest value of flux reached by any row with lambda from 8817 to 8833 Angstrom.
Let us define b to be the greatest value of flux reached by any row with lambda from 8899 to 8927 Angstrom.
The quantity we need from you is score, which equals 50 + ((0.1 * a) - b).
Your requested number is 8.0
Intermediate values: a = 45.13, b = 46.53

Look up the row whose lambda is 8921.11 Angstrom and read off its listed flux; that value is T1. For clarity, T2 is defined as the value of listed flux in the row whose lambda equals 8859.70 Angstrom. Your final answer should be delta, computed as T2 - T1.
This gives 1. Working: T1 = 43.22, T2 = 44.46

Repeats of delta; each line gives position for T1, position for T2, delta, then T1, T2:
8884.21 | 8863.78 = 1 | 38.41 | 39.4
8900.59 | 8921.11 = 7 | 35.97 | 43.22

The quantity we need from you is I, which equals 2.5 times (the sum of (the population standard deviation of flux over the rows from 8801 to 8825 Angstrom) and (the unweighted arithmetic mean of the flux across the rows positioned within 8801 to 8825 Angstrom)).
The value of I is 101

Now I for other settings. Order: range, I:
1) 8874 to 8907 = 101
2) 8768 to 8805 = 95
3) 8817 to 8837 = 117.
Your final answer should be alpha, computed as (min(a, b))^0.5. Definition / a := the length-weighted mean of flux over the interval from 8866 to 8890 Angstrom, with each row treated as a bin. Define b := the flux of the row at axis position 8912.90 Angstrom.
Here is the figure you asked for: 6.03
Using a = 38.7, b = 36.31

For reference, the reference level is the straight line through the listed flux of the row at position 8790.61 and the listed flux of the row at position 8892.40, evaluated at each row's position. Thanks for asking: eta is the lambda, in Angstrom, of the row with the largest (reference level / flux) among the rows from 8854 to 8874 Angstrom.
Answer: 8871.95 Angstrom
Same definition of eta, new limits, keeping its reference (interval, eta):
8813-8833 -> 8823.06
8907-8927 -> 8912.90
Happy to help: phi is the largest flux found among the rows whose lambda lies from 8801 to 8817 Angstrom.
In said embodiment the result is 41.46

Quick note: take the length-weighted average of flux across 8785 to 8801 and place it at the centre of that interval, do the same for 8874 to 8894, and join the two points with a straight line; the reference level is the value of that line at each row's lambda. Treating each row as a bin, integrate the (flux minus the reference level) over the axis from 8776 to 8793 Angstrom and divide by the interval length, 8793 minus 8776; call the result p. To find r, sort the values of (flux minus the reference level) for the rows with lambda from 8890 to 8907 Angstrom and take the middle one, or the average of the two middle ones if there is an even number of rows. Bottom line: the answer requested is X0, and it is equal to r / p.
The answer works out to 3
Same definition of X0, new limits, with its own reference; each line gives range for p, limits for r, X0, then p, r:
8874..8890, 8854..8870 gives 6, 0.5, 3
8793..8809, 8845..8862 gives 3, 1.2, 4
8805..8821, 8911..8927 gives 0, 1.2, 0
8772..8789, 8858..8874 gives 0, -1.1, 0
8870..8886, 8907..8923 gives -5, 0.4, -2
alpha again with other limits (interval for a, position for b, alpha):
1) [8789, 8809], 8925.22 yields 6.19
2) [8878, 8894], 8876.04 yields 6.20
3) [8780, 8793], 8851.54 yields 6.07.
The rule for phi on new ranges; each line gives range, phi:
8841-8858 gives 43.71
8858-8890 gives 44.46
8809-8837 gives 50.32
